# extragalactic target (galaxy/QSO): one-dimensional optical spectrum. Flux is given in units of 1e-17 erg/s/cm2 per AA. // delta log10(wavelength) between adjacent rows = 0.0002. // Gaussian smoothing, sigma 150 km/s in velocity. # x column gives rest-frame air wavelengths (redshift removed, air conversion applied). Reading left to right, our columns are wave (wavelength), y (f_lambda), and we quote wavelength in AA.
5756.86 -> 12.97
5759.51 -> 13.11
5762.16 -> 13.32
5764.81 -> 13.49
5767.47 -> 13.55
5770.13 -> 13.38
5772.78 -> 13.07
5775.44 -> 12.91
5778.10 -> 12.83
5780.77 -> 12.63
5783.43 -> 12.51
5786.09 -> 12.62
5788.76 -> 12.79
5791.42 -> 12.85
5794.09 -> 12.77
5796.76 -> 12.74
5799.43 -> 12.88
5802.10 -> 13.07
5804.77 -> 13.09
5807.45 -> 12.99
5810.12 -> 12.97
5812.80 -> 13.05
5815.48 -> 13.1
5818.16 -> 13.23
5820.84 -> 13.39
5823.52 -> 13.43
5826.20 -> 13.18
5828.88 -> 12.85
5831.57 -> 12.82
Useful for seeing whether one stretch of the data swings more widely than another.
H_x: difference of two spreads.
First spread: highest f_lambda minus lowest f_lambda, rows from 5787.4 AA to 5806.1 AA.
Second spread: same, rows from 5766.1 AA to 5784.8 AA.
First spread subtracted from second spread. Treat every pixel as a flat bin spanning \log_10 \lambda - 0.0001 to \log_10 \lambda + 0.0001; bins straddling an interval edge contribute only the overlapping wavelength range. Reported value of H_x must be 0.7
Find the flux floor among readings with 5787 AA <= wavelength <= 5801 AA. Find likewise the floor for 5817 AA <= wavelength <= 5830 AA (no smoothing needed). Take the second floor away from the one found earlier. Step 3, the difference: -0.11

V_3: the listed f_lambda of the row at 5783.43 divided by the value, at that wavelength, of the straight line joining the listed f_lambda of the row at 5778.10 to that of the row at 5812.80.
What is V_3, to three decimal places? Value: 0.972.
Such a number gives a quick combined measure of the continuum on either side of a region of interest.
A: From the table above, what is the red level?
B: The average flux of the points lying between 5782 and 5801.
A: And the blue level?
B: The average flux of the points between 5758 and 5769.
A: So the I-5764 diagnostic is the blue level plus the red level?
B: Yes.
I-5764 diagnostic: 26.1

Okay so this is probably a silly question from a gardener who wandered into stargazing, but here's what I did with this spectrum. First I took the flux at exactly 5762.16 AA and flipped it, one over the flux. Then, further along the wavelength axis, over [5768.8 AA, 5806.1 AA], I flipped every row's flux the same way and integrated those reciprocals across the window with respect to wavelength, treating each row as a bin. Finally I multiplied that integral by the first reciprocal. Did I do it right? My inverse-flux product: 0.218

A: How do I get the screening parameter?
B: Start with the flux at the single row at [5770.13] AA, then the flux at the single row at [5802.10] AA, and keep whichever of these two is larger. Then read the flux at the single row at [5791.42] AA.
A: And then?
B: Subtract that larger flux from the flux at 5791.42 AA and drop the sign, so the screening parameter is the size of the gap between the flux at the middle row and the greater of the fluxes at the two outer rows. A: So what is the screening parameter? 0.53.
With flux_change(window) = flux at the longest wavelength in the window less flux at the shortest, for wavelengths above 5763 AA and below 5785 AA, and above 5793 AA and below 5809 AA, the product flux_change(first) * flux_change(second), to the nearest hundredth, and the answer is -0.22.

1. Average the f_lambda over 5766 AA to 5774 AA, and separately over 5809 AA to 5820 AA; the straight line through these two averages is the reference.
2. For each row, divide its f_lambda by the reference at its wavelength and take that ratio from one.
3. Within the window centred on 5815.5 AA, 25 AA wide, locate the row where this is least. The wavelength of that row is 5823.52 AA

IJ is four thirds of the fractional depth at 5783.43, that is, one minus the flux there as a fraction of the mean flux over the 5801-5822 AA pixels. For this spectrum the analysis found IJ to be 0.061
